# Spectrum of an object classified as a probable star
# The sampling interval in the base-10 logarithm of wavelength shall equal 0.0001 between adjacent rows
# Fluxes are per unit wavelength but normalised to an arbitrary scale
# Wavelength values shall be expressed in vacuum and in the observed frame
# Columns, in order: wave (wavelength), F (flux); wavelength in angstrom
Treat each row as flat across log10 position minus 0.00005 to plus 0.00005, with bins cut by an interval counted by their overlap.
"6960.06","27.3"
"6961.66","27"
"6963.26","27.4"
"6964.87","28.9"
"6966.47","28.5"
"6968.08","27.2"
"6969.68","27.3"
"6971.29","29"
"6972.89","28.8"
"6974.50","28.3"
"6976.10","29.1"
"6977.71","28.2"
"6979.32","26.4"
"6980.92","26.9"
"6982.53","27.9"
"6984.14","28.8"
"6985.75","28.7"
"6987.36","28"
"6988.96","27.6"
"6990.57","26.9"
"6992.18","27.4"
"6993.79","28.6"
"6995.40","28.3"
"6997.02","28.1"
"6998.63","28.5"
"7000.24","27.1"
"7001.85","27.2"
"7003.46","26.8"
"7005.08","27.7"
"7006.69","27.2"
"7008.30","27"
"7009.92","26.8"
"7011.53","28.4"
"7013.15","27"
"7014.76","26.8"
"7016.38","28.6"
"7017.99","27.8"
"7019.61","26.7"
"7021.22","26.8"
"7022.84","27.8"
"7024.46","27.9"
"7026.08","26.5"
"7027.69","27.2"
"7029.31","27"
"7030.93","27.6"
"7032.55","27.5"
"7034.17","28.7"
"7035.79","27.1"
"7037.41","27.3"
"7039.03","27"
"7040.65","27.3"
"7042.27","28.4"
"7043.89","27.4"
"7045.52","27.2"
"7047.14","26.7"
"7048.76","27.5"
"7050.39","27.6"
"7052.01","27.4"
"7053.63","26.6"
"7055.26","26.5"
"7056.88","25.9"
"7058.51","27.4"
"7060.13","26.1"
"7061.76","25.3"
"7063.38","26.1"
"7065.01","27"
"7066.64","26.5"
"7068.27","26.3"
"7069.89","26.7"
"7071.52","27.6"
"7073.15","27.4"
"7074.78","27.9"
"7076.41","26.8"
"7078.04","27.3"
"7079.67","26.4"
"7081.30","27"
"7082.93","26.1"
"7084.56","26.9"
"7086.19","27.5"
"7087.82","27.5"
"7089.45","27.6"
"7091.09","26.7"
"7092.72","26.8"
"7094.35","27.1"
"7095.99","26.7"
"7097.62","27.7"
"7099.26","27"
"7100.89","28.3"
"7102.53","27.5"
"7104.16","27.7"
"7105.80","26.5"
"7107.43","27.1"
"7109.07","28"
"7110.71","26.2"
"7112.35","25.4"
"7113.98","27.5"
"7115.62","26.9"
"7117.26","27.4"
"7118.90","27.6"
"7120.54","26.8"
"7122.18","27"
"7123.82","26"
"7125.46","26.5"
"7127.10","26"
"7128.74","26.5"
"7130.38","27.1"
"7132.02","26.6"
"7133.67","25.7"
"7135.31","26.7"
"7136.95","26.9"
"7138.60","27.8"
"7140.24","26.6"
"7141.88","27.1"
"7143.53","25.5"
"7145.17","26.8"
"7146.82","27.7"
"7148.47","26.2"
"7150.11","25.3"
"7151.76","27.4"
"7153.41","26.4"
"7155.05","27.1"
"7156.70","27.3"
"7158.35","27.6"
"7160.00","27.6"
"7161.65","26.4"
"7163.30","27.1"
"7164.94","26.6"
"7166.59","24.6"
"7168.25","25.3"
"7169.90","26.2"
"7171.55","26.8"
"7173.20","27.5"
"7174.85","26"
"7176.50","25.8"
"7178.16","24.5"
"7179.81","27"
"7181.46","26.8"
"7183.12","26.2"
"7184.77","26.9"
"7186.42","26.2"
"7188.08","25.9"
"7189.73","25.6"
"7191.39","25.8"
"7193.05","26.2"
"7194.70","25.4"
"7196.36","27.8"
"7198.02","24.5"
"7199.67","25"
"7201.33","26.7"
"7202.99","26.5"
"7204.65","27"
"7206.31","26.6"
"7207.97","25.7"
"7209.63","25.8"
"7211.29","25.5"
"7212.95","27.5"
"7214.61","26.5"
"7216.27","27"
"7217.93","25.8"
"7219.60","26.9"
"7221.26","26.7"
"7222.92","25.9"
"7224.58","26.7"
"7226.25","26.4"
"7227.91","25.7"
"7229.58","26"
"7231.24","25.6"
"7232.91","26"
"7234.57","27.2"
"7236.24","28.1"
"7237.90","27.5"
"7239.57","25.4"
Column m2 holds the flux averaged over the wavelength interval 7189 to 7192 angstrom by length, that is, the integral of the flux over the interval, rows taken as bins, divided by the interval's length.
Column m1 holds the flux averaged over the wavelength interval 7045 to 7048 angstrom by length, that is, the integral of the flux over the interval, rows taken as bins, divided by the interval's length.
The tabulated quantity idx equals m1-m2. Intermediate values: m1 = 27.0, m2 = 25.7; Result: 1.32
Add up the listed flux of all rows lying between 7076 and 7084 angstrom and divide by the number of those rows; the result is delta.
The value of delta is 26.72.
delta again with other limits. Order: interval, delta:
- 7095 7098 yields 27.20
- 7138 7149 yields 26.81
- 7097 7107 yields 27.45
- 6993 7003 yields 27.97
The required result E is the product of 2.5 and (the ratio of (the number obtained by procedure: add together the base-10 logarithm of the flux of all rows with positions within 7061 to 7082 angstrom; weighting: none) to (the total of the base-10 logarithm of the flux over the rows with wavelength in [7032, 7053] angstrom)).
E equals 2.48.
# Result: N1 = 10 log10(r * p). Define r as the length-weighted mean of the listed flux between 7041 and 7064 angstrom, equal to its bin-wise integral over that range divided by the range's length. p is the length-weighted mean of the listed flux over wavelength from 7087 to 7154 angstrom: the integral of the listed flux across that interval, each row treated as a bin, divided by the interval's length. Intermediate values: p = 26.9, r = 26.9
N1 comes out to 28.6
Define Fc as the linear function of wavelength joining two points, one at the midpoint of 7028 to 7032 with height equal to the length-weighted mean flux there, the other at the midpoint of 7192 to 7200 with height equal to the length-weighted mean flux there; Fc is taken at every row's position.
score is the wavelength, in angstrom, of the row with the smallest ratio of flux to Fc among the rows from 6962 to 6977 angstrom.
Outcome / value 6968.08 angstrom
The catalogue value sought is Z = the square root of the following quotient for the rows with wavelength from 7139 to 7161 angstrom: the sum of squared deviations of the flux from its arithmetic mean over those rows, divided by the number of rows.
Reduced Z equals 0.75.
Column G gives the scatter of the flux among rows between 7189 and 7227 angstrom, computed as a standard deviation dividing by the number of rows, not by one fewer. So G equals 0.77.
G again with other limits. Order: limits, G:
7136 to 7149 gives 0.71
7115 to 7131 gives 0.51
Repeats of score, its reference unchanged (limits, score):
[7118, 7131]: 7123.82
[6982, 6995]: 6990.57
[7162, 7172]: 7166.59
